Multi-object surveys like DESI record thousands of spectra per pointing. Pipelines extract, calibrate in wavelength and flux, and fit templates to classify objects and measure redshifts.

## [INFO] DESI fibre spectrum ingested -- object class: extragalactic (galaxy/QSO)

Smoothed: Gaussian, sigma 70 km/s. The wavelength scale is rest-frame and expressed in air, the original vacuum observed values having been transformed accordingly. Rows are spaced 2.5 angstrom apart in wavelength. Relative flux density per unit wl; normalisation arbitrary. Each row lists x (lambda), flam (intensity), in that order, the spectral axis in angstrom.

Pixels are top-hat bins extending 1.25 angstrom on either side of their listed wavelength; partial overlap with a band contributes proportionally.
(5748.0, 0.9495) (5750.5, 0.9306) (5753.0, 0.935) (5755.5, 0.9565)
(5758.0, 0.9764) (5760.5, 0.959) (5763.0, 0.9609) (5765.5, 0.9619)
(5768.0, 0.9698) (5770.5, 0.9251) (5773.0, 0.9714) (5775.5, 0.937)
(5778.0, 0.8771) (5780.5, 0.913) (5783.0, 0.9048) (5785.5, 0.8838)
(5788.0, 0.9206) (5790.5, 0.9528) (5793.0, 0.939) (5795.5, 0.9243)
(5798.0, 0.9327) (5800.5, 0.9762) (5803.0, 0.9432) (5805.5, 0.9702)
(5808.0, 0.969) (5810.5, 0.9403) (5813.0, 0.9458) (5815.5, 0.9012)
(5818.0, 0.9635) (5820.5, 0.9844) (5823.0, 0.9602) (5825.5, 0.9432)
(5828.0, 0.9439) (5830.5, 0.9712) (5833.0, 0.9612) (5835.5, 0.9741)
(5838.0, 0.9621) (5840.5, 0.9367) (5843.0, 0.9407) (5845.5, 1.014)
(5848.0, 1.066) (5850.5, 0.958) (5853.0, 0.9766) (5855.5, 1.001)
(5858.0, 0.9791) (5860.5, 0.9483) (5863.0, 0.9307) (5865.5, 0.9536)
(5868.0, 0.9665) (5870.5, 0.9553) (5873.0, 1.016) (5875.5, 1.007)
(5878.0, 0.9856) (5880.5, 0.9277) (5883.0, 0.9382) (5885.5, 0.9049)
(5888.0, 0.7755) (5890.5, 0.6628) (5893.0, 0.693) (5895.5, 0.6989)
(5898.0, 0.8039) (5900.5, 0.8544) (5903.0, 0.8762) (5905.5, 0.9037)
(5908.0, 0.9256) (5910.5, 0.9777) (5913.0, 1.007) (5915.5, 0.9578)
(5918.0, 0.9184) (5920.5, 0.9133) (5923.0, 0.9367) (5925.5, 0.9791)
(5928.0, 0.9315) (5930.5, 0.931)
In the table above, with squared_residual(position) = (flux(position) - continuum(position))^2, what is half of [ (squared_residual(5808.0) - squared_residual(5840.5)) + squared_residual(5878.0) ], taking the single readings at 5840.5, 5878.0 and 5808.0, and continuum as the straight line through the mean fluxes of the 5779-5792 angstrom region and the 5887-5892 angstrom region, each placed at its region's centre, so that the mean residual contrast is 0.027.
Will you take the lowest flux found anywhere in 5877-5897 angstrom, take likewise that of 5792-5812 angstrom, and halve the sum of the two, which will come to 0.79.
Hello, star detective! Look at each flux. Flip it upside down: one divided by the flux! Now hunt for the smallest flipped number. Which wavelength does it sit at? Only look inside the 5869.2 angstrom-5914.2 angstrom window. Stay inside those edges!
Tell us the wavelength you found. 5873.0 angstrom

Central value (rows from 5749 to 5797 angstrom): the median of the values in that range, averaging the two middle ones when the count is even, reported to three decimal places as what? 0.937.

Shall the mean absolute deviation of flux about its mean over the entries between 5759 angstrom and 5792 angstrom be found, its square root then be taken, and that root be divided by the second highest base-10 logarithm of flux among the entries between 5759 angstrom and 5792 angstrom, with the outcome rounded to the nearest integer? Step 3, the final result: -12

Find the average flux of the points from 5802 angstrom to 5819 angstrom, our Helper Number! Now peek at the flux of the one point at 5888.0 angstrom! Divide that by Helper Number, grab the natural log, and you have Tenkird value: -0.20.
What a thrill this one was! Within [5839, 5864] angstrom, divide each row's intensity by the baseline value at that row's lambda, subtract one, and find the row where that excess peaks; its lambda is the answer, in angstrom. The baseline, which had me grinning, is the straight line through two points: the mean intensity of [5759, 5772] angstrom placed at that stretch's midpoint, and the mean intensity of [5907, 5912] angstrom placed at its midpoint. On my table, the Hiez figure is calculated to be 5848.0 angstrom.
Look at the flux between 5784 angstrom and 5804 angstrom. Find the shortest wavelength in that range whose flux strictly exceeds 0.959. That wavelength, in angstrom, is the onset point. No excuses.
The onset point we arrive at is 5800.5 angstrom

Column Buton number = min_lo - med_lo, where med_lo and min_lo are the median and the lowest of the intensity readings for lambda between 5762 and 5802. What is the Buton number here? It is -0.06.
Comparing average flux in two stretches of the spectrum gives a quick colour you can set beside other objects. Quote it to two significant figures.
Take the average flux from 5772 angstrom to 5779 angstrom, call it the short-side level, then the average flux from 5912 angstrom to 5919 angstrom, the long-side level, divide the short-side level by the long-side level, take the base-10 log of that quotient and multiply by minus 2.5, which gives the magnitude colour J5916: 0.037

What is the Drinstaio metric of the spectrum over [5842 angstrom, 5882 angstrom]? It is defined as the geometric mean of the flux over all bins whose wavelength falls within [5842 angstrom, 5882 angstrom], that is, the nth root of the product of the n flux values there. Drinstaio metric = 0.98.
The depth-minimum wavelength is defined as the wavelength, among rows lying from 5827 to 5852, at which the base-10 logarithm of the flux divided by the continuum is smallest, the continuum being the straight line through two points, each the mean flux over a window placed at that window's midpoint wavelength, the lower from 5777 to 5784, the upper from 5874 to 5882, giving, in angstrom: 5840.5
